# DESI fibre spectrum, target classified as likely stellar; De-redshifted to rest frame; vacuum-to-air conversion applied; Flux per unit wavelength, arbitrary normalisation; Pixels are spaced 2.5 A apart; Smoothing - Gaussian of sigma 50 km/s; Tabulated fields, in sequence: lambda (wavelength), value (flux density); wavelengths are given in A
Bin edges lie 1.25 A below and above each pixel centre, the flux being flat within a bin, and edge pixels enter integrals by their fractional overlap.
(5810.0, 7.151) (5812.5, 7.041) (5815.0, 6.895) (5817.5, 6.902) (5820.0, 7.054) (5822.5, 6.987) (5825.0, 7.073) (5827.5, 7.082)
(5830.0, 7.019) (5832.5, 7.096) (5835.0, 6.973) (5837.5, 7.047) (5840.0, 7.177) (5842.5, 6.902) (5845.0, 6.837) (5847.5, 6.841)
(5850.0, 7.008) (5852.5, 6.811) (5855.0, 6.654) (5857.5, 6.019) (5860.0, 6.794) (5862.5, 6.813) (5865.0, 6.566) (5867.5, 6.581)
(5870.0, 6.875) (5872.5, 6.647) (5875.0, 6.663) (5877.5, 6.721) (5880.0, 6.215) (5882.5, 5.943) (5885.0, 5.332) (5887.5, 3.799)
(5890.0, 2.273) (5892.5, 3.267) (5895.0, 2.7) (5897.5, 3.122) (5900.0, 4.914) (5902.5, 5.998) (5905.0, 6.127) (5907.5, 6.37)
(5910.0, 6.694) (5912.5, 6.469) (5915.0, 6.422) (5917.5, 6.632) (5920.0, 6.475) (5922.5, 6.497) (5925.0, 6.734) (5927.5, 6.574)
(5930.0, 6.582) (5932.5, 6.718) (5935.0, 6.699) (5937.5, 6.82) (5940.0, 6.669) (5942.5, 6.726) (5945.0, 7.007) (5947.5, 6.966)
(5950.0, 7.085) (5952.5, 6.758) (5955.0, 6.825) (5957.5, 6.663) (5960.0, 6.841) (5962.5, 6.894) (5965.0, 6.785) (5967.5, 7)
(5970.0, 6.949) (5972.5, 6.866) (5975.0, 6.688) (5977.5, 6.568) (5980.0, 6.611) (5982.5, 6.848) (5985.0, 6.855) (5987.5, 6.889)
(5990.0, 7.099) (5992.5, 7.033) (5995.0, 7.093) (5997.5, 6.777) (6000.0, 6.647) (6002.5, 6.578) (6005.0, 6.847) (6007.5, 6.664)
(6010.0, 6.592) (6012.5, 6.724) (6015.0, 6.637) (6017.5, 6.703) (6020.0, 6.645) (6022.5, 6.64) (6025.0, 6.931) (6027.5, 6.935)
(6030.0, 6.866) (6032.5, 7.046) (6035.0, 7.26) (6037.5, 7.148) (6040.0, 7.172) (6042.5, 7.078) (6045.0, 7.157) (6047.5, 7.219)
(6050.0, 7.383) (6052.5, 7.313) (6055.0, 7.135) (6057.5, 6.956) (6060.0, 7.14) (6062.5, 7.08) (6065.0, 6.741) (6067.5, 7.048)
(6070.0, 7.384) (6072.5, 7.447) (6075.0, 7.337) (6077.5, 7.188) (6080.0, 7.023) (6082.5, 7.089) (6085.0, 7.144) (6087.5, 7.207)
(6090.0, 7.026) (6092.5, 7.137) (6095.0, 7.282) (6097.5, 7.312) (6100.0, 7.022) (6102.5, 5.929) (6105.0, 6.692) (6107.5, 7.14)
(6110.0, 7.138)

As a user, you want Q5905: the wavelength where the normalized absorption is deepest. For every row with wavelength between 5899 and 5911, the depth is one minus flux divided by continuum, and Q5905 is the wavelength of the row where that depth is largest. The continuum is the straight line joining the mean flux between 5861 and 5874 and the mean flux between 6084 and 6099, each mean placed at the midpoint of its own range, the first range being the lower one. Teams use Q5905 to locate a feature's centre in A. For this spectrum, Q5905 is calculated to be 5900.0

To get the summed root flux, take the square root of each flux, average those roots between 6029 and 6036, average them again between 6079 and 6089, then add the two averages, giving 5.32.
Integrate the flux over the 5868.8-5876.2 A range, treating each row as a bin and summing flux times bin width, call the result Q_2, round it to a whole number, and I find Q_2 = 50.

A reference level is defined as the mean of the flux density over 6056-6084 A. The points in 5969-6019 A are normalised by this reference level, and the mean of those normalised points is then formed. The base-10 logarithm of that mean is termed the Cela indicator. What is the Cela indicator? -0.022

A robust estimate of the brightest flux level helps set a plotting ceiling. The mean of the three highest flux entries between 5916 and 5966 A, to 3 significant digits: 7.02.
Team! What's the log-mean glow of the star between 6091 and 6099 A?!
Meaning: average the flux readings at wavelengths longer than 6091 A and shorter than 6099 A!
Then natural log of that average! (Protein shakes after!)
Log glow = 1.98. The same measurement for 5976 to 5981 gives 1.89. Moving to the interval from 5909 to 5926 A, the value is 1.88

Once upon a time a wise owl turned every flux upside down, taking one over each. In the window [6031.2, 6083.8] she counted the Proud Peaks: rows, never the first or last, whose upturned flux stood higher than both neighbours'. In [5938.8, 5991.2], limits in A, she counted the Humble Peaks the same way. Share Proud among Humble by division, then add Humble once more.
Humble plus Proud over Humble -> 6.0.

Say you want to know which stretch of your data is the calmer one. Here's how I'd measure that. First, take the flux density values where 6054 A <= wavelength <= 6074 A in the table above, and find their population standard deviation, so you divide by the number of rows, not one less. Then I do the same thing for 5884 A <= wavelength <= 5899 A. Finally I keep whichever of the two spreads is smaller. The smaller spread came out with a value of 0.210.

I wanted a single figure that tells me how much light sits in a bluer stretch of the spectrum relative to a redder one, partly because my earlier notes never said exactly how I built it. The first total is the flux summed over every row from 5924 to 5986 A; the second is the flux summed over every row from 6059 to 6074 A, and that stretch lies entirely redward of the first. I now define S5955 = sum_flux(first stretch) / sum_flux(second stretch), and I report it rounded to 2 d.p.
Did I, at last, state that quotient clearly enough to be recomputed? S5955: 3.96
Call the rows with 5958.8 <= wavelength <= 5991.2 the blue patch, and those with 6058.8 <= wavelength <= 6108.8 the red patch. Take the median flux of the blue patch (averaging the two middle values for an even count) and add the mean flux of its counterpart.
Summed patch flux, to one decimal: 13.9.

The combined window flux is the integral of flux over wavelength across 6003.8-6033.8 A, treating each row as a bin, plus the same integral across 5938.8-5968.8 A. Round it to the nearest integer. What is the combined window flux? 409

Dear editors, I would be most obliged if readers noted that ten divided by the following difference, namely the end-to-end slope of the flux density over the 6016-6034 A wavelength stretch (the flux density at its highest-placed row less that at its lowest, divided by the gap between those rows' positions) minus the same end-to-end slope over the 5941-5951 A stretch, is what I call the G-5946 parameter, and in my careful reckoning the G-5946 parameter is -400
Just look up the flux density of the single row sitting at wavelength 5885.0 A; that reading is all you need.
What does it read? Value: 5.332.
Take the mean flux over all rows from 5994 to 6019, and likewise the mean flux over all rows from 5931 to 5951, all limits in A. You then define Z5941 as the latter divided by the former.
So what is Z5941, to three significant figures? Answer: 1.02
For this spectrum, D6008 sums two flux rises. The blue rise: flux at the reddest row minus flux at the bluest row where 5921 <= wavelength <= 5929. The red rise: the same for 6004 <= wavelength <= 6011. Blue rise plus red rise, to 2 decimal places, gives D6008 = -0.18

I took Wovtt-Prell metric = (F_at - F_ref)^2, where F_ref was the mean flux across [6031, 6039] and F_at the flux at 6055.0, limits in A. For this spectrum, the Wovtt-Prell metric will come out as 0.00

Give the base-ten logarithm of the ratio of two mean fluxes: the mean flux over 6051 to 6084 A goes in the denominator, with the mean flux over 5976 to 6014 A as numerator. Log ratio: -0.022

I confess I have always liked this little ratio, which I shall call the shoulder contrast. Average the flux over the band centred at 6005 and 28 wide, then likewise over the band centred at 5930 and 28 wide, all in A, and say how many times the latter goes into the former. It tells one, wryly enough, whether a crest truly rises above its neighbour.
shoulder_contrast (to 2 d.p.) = 1.02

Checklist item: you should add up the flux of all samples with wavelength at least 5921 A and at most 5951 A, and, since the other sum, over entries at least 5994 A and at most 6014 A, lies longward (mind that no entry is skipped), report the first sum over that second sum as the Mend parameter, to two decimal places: 1.50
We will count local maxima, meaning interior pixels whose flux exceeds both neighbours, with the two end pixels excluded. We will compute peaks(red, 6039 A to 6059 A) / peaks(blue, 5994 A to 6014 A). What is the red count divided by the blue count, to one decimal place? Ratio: 1.0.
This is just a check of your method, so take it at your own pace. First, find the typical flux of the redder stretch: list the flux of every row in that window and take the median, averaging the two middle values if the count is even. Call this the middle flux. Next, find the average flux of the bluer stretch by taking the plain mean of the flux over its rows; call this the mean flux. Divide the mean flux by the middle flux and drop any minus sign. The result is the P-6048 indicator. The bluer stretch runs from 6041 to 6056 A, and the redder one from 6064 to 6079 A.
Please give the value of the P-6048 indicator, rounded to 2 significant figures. 0.99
